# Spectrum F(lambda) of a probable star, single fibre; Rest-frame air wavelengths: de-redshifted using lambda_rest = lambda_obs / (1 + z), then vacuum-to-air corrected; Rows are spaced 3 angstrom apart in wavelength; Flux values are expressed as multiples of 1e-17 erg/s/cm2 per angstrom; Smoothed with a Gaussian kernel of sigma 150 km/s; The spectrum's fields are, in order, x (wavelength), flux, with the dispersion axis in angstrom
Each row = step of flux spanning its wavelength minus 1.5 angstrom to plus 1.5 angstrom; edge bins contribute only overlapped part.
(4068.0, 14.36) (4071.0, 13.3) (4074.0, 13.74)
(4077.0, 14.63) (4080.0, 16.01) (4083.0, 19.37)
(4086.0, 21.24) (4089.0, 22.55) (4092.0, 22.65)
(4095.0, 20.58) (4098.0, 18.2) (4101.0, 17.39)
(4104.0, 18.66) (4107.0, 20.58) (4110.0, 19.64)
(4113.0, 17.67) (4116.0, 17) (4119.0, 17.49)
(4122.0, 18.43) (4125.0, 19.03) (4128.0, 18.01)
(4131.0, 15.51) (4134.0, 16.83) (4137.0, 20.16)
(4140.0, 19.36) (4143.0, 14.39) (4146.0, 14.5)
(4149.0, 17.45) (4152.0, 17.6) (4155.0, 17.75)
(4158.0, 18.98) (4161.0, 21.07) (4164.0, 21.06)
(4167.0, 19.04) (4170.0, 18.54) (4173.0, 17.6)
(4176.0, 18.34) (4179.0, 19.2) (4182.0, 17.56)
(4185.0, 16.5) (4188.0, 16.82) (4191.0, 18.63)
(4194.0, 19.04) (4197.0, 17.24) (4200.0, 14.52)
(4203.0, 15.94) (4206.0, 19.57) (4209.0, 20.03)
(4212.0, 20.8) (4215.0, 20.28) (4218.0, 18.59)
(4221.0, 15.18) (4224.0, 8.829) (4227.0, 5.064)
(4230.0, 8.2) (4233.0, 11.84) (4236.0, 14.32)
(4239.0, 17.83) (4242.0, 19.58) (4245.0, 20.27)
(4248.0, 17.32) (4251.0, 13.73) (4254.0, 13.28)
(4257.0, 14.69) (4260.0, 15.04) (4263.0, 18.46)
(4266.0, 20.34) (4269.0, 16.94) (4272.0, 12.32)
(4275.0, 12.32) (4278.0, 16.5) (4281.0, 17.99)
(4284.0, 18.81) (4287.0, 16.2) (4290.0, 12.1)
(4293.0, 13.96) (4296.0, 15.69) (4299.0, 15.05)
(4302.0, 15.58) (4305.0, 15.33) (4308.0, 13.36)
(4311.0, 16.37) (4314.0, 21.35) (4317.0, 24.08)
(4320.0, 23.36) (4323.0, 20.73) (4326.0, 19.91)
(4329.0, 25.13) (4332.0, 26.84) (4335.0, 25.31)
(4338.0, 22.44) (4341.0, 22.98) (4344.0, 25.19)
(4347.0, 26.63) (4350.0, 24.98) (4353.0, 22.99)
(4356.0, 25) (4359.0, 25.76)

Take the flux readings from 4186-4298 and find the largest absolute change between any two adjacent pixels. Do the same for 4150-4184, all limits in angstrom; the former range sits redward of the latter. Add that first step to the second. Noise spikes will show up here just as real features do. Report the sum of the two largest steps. 8.4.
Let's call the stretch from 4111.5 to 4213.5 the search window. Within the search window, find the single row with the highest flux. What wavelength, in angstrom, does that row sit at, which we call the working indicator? 4161.0 angstrom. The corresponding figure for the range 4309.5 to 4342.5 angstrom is 4332.0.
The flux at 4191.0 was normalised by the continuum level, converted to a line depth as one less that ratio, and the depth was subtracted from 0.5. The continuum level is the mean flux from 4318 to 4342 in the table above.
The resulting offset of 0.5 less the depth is 0.30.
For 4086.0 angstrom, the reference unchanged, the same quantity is 0.41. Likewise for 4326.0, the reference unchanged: 0.35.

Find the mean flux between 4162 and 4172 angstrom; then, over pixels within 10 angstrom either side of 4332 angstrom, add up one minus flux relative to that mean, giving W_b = -1.4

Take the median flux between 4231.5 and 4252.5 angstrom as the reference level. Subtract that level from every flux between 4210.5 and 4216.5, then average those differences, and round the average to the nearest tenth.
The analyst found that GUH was 3.2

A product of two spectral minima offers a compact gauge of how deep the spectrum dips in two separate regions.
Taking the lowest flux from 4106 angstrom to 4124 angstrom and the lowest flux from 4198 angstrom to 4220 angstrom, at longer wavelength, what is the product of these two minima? 247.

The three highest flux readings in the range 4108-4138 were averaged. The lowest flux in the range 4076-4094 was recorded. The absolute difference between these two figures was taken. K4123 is 5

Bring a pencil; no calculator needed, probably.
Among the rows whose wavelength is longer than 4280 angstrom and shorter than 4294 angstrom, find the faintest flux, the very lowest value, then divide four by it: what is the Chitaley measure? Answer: 0.33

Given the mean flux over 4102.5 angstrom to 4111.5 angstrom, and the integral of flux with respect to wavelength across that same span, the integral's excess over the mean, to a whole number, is 157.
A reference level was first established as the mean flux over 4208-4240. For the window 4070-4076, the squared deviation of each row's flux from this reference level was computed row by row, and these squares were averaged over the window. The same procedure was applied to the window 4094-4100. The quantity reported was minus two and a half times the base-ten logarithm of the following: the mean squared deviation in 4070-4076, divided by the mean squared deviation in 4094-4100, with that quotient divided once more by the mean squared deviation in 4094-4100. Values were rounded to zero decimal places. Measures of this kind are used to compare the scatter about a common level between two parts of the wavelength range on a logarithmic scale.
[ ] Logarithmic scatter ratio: 7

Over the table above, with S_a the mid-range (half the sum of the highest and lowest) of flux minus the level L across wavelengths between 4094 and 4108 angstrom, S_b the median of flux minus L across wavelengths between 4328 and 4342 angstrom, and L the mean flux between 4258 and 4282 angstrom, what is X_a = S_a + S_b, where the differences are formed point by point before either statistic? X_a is 12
